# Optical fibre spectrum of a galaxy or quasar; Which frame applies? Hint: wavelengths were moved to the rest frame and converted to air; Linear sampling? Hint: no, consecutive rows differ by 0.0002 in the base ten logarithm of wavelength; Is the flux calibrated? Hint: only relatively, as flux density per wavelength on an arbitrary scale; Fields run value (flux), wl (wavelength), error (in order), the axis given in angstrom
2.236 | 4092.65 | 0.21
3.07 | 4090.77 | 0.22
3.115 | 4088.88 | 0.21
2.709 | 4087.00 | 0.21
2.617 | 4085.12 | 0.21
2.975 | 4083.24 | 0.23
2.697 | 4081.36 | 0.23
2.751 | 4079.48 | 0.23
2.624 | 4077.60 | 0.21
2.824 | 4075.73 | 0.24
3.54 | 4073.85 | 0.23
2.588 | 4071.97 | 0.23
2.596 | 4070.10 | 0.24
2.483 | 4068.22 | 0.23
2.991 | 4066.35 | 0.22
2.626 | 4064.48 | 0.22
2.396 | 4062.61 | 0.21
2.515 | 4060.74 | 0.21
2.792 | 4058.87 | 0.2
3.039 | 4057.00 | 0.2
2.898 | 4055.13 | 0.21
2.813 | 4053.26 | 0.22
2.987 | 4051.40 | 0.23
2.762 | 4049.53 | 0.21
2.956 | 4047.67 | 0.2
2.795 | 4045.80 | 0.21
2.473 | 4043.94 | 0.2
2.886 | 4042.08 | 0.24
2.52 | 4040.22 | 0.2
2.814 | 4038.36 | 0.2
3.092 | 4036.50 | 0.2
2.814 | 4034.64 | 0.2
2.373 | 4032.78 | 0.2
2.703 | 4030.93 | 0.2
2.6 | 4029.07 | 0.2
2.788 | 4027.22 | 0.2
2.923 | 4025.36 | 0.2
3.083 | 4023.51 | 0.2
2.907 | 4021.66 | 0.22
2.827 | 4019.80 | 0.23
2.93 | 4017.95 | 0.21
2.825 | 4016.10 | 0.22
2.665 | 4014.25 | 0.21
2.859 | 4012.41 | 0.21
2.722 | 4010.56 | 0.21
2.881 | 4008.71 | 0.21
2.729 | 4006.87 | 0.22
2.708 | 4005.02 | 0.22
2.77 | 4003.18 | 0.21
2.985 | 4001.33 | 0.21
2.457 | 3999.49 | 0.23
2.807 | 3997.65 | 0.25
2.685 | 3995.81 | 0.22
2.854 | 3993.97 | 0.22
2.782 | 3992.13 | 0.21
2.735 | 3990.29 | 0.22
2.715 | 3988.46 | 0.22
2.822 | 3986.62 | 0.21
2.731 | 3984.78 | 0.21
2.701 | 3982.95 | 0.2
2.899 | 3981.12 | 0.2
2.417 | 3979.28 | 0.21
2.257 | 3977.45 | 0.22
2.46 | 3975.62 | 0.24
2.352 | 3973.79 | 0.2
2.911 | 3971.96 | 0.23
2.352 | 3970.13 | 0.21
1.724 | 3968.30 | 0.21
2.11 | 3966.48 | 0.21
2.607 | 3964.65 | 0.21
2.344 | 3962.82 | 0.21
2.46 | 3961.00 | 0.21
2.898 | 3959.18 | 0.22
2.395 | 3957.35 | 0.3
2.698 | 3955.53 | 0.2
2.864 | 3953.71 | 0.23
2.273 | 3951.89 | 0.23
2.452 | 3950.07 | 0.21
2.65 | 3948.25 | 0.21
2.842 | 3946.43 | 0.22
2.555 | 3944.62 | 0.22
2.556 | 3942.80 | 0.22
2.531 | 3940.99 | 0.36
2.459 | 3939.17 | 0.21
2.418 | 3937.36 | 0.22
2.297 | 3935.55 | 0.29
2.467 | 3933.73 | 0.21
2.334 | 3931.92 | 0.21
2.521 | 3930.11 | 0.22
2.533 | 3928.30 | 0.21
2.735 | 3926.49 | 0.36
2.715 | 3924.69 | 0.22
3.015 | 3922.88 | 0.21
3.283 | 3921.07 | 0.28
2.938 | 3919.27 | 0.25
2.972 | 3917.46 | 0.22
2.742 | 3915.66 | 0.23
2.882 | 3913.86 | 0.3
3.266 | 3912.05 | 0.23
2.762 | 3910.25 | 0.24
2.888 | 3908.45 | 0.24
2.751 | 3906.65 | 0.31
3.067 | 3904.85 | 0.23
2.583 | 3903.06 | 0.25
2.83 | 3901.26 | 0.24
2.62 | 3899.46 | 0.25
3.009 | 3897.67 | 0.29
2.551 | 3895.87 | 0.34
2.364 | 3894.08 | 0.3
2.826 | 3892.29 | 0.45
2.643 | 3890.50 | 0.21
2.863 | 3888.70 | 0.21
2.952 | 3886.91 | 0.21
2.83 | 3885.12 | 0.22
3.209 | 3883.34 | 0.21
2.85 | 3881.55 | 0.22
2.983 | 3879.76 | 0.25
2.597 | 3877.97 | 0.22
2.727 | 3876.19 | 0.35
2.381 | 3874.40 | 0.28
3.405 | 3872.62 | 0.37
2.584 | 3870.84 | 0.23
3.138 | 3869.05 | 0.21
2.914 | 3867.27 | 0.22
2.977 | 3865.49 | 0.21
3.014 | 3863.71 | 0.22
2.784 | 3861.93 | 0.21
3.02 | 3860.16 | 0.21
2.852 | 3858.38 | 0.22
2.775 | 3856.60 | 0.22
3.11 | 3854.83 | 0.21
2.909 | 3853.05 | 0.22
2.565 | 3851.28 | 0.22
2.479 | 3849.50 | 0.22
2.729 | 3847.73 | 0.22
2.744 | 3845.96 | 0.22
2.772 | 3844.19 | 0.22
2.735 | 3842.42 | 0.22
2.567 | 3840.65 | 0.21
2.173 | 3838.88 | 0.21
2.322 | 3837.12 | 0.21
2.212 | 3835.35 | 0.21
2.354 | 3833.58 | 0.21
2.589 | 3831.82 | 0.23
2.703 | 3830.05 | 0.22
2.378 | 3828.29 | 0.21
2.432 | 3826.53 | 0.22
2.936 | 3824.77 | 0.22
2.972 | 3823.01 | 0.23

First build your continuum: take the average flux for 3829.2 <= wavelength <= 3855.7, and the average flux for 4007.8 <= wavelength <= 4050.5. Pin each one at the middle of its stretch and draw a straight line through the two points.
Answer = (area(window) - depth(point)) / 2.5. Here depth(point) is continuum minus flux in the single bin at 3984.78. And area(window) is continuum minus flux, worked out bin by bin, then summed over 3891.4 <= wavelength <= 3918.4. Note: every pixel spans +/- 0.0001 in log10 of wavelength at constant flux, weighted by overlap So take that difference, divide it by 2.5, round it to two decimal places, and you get -0.88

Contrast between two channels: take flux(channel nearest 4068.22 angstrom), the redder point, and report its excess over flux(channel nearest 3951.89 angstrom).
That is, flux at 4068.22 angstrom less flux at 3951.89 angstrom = 0.21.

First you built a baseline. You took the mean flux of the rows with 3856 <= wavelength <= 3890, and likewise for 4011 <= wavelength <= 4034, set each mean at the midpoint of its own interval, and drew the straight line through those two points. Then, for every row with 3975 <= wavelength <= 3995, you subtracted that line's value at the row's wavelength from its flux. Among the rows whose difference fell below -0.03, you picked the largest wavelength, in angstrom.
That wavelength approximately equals 3990.29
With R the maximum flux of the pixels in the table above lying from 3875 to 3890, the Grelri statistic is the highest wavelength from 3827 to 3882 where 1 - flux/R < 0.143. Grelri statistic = 3881.55 angstrom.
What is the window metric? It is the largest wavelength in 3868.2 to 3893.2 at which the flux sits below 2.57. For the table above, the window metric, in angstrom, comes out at 3874.40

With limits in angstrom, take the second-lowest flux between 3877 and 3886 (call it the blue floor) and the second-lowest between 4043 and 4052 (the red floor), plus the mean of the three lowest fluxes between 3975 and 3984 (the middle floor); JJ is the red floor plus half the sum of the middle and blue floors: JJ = 5.37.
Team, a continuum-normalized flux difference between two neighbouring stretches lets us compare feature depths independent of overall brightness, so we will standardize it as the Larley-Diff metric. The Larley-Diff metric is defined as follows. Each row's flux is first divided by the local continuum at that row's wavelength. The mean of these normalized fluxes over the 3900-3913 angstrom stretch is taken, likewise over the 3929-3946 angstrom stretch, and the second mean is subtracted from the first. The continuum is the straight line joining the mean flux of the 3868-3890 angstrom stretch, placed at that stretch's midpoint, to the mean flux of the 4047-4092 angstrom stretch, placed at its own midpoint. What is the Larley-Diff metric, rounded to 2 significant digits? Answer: 0.14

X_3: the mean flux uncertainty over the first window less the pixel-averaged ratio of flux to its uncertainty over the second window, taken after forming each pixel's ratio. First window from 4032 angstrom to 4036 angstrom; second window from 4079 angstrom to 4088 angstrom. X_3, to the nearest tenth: -12.2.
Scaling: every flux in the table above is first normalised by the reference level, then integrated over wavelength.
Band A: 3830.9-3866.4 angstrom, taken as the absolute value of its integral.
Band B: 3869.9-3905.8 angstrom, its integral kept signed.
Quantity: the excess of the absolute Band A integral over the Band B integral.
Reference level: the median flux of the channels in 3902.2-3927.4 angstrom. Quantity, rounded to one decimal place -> -1.7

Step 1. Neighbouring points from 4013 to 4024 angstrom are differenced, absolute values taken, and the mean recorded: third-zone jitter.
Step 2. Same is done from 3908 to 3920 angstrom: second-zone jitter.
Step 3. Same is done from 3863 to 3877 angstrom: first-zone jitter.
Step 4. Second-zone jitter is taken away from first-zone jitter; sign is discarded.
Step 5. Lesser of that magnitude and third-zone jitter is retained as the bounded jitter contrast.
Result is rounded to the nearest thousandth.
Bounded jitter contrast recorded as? 0.125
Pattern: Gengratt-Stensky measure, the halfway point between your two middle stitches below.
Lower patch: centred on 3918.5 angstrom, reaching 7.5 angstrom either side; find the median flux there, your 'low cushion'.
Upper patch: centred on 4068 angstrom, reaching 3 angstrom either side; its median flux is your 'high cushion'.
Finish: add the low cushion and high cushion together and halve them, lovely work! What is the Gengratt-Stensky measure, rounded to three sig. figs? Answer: 2.78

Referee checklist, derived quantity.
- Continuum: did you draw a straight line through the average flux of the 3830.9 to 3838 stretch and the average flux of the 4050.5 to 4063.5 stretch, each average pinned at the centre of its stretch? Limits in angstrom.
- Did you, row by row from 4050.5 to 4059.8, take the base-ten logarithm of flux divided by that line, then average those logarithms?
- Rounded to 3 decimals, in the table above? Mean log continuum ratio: 0.020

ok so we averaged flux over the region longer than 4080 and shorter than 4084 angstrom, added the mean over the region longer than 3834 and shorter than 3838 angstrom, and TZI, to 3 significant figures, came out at 5.10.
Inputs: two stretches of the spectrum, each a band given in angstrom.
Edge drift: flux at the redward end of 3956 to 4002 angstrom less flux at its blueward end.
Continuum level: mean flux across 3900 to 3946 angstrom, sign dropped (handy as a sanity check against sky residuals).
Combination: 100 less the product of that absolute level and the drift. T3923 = 98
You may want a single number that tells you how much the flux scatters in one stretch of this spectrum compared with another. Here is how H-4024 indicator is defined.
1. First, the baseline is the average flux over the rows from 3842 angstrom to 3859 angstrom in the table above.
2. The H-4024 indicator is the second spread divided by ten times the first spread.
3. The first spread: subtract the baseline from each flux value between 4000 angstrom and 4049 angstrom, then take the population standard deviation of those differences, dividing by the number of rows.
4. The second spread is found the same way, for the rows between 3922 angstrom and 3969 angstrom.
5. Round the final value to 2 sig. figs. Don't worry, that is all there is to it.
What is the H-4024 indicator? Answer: 0.15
